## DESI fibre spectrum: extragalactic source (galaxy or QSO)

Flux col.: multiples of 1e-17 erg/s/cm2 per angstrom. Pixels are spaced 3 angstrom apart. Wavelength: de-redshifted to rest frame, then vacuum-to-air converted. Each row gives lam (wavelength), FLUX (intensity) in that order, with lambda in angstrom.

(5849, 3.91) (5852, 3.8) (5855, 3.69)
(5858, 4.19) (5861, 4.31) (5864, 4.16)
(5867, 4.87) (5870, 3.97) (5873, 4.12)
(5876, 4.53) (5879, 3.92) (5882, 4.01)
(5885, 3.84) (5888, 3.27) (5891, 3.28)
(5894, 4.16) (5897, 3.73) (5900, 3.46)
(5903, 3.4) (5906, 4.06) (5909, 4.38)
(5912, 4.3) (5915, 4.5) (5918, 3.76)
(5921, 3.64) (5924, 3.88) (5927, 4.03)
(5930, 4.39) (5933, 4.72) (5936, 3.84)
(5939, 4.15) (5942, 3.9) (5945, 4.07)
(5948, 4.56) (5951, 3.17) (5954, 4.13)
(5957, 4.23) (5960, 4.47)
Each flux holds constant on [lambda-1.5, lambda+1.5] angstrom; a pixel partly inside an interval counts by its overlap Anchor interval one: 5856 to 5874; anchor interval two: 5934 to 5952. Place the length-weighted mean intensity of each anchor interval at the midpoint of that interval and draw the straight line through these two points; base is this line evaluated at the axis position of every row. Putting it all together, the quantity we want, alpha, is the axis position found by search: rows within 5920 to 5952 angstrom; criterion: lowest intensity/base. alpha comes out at 5951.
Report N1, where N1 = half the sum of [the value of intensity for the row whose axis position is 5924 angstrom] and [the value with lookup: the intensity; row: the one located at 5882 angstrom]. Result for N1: 3.9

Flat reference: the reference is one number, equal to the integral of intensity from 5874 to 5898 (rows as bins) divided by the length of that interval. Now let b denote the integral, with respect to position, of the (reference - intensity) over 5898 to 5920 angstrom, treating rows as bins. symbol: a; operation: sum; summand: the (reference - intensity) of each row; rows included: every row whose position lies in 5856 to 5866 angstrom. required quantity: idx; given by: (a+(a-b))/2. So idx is 0.2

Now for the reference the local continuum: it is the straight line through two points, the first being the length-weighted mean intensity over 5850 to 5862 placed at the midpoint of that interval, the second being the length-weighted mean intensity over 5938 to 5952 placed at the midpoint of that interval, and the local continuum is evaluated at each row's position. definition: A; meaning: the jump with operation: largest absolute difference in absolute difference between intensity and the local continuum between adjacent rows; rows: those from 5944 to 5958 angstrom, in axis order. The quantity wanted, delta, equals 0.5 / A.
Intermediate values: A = 0.69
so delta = 0.7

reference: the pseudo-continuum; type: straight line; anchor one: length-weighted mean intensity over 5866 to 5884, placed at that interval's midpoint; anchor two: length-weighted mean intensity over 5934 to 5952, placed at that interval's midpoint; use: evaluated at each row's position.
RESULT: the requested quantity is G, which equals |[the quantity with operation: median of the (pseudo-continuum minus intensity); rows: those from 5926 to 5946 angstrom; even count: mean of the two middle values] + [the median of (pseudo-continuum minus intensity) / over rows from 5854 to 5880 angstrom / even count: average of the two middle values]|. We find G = 0.00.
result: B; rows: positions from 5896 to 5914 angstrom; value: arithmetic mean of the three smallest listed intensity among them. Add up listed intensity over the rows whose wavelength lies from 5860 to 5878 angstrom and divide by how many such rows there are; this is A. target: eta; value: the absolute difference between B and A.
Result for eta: 0.80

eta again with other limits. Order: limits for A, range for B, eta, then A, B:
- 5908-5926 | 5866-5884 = 0.11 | 4.08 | 3.97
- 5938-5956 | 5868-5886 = 0.09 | 4.00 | 3.91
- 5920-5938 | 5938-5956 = 0.37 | 4.08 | 3.71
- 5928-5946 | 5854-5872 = 0.24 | 4.18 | 3.94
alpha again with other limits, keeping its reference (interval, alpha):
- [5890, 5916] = 5891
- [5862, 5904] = 5888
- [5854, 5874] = 5855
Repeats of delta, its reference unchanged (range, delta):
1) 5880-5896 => 0.9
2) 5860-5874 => 0.6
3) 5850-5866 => 3.3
